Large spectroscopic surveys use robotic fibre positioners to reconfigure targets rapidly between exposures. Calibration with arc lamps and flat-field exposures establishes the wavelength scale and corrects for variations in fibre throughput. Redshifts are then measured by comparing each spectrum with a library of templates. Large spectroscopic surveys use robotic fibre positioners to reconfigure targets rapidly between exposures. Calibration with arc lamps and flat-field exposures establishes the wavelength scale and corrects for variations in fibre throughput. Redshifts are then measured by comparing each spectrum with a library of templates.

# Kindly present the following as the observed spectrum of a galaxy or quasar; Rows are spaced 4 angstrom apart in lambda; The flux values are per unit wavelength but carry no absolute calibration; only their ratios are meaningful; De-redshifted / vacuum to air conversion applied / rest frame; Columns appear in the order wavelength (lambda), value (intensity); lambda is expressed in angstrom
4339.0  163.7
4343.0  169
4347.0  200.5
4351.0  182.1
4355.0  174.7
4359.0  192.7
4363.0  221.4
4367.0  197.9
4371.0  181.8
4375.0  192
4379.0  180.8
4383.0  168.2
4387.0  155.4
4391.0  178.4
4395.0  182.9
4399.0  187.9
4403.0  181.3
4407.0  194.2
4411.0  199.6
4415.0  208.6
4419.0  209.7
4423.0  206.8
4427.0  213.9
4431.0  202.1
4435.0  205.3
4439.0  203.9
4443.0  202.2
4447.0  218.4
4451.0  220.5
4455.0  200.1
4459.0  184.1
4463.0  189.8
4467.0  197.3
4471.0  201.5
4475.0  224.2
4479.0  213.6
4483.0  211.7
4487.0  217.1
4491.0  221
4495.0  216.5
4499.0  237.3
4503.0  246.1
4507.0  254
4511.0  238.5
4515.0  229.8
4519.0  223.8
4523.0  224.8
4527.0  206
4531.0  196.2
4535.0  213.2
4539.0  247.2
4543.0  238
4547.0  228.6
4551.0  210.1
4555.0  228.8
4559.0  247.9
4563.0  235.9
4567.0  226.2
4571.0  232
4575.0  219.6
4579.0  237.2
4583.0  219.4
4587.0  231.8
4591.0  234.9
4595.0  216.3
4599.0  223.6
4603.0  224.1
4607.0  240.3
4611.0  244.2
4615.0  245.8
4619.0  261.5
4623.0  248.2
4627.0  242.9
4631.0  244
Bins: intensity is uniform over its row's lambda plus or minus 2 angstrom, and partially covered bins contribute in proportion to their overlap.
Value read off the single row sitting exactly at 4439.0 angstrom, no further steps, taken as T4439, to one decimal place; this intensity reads 203.9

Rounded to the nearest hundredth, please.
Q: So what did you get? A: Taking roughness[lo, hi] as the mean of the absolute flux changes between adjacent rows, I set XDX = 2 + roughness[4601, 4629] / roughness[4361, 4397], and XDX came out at 2.66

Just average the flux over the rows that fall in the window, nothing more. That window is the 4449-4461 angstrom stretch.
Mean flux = 202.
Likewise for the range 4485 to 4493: 219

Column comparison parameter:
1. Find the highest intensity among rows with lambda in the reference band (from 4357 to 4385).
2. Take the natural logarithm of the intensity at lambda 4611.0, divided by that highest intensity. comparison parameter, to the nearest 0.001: 0.098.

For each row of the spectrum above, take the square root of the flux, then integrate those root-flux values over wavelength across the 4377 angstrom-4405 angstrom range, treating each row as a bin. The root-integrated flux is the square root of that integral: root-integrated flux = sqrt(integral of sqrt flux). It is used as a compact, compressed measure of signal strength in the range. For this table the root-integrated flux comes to 19.3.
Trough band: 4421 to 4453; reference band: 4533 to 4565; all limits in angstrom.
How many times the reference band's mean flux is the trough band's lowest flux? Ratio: 0.87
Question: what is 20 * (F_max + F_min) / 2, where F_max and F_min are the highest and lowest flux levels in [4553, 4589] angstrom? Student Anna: 4673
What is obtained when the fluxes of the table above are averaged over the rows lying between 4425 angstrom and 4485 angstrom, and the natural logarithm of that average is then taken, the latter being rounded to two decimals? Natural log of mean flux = 5.33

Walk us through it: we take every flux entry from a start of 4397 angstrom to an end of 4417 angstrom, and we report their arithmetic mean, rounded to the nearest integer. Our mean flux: 194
